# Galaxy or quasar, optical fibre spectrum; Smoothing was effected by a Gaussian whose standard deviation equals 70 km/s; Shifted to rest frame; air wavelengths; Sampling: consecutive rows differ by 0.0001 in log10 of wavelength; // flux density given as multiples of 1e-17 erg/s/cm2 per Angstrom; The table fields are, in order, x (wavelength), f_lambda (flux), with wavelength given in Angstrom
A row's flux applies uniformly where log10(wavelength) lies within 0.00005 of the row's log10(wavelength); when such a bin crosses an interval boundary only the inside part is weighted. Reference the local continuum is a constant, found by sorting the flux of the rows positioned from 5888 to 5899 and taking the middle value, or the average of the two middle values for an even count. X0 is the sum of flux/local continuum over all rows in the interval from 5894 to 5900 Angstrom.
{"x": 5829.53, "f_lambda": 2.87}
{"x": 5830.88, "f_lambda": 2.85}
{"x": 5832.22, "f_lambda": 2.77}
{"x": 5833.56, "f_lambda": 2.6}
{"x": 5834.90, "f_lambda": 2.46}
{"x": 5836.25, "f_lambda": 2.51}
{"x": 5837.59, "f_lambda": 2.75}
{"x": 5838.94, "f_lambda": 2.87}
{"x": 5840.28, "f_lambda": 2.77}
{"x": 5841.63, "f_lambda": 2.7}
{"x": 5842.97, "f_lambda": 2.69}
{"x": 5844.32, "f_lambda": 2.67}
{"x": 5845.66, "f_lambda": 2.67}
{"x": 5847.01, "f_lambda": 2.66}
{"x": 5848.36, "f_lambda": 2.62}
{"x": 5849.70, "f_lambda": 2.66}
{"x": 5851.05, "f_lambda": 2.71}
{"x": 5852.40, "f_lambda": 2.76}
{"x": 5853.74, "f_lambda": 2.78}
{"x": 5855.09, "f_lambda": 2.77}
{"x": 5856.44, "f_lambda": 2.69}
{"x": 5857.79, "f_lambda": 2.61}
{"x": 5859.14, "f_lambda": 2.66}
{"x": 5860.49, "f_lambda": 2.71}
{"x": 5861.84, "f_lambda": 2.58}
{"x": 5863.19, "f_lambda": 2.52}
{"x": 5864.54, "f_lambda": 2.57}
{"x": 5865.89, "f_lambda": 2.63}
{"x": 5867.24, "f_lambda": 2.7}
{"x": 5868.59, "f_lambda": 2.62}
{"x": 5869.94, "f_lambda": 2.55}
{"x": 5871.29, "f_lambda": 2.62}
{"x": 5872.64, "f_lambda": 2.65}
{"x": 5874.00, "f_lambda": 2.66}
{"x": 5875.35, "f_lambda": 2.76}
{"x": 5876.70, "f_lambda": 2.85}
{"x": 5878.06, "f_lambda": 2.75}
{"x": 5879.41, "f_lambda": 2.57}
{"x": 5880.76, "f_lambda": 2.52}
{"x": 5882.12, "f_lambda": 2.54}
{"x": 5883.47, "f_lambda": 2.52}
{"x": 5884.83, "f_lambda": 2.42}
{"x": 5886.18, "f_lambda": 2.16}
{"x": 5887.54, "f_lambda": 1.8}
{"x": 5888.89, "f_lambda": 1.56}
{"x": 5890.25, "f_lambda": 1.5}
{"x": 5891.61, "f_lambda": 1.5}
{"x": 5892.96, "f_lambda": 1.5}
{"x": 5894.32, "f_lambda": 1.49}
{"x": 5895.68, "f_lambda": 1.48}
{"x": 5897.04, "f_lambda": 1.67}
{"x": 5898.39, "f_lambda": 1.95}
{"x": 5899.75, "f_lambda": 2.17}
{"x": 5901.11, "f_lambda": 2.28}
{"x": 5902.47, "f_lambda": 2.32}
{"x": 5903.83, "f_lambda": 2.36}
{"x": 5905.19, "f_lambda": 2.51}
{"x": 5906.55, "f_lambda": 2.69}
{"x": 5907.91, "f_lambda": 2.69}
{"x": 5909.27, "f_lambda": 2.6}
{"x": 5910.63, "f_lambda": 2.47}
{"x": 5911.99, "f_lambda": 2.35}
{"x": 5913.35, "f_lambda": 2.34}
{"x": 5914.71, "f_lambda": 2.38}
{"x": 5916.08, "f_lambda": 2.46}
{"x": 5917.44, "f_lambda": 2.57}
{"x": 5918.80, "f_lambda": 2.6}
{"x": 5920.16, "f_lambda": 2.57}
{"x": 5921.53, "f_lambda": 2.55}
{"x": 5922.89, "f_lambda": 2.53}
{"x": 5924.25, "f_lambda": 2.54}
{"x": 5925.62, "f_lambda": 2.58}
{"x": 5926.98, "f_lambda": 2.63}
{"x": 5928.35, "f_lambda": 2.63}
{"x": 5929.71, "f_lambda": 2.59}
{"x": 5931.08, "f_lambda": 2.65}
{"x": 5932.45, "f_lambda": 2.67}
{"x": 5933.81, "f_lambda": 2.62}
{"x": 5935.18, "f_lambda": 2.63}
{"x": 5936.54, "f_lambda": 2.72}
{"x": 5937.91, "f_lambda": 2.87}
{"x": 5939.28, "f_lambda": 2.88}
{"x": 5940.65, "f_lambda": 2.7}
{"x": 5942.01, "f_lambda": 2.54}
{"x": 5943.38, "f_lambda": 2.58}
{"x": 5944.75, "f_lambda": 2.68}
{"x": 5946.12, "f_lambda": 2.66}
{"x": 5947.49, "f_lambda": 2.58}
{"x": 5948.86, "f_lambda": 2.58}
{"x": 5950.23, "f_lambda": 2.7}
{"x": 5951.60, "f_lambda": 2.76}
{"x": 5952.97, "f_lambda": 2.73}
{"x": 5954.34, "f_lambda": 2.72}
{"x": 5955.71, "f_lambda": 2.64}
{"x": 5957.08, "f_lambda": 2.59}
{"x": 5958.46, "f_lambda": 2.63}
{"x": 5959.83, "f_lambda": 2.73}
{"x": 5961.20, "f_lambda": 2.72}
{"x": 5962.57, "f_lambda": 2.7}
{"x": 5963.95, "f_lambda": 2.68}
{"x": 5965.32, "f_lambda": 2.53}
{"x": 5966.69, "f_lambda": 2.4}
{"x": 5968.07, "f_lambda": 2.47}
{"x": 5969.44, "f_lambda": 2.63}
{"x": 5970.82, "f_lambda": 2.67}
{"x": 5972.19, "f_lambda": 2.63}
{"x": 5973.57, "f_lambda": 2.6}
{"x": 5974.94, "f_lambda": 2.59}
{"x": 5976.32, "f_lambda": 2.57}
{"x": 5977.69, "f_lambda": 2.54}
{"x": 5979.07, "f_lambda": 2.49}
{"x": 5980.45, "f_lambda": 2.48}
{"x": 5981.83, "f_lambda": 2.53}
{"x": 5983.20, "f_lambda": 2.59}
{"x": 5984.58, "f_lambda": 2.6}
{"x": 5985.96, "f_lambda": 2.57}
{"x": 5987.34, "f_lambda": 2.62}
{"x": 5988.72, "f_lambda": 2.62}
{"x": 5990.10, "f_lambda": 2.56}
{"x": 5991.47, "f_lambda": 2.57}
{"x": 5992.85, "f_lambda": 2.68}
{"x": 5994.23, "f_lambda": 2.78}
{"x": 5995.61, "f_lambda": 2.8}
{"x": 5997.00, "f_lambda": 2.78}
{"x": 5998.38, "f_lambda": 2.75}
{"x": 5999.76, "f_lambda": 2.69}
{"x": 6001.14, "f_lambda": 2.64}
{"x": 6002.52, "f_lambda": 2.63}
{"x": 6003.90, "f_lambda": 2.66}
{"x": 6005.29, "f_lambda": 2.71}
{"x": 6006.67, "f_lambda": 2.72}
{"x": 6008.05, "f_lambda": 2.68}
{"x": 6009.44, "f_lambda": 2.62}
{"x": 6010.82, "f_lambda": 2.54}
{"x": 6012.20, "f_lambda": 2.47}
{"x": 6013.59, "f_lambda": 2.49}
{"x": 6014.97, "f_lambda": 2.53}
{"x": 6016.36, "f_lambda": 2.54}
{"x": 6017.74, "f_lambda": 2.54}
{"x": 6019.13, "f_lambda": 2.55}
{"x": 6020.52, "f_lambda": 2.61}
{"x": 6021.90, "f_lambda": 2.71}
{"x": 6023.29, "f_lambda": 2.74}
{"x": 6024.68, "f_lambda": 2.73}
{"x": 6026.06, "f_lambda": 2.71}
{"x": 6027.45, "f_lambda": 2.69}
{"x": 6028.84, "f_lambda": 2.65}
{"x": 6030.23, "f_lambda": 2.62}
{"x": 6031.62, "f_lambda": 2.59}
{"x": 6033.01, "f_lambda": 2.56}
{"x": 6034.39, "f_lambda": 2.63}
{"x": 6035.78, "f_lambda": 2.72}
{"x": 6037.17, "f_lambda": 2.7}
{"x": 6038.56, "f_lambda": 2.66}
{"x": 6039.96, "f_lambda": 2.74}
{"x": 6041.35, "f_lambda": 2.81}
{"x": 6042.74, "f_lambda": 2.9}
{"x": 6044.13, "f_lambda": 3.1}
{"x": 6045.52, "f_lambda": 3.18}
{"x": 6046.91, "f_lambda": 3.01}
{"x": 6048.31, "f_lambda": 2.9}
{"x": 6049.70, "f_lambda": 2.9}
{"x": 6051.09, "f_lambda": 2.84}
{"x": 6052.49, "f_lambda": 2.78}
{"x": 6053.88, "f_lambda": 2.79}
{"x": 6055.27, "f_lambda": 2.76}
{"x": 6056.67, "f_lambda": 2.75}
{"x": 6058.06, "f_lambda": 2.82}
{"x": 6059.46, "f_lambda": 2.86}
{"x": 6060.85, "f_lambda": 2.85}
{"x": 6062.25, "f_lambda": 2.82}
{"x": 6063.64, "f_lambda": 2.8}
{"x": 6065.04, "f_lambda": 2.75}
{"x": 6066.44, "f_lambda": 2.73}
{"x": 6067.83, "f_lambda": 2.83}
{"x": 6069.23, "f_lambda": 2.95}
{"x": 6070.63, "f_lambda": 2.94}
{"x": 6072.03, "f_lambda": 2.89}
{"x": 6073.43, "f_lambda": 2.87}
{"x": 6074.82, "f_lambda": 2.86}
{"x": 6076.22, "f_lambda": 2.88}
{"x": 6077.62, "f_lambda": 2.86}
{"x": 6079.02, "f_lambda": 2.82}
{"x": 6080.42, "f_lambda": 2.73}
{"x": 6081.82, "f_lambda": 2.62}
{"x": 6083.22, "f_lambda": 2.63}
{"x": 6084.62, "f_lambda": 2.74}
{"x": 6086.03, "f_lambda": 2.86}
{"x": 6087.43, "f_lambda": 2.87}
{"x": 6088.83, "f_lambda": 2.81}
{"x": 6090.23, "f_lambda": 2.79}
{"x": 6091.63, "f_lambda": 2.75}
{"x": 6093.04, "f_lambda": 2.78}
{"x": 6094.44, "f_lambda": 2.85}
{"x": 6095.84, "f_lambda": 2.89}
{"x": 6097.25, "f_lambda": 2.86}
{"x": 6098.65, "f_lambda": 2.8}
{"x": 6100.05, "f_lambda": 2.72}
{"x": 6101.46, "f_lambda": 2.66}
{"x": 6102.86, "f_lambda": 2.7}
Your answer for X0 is 5.84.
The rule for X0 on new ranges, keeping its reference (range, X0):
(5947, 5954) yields 8.90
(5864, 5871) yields 8.71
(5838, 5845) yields 9.13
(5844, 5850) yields 8.85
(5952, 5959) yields 8.87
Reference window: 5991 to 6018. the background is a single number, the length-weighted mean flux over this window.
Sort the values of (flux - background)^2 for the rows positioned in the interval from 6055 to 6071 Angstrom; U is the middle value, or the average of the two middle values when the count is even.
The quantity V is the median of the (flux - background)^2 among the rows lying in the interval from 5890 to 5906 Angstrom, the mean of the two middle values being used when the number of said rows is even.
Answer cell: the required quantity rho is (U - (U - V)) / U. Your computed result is 23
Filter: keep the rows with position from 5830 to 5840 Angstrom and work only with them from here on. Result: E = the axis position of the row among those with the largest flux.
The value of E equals 5838.94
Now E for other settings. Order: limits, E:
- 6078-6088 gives 6087.43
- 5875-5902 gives 5876.70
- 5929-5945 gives 5939.28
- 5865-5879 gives 5876.70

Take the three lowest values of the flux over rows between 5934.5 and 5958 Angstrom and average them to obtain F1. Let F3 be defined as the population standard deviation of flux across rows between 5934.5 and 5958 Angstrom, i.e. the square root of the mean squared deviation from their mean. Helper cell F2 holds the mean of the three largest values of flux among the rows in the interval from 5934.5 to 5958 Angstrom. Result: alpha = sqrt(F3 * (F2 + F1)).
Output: 0.71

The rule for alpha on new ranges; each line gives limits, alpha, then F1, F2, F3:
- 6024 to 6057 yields 0.93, 2.59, 3.10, 0.15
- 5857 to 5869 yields 0.55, 2.56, 2.69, 0.06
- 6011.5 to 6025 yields 0.71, 2.50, 2.73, 0.10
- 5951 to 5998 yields 0.71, 2.45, 2.79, 0.10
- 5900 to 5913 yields 0.86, 2.32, 2.66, 0.15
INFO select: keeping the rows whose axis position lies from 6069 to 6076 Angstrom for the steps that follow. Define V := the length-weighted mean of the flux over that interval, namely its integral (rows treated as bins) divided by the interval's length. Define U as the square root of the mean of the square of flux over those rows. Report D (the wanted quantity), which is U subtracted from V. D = -0.004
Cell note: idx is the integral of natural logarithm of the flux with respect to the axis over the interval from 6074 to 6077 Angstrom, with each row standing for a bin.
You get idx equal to 3.17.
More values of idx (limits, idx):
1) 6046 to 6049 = 3.26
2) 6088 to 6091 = 3.10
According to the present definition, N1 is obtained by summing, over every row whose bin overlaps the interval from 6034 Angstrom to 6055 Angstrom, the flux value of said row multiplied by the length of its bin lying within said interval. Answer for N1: 60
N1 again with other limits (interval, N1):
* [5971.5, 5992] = 53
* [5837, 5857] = 54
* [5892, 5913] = 45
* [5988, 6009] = 56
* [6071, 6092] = 59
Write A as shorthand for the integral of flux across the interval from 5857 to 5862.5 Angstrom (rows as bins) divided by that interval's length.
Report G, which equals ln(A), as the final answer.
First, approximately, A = 2.64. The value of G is 0.97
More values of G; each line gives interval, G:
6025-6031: 0.98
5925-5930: 0.96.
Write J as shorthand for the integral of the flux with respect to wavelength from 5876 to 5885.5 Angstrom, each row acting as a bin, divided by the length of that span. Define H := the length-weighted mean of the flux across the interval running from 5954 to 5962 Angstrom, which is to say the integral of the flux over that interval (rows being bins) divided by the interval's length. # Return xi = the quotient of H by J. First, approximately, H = 2.67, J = 2.60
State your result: 1.03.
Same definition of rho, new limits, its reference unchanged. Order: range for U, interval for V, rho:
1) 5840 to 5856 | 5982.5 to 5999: 2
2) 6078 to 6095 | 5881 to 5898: 53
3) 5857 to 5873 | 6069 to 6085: 22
